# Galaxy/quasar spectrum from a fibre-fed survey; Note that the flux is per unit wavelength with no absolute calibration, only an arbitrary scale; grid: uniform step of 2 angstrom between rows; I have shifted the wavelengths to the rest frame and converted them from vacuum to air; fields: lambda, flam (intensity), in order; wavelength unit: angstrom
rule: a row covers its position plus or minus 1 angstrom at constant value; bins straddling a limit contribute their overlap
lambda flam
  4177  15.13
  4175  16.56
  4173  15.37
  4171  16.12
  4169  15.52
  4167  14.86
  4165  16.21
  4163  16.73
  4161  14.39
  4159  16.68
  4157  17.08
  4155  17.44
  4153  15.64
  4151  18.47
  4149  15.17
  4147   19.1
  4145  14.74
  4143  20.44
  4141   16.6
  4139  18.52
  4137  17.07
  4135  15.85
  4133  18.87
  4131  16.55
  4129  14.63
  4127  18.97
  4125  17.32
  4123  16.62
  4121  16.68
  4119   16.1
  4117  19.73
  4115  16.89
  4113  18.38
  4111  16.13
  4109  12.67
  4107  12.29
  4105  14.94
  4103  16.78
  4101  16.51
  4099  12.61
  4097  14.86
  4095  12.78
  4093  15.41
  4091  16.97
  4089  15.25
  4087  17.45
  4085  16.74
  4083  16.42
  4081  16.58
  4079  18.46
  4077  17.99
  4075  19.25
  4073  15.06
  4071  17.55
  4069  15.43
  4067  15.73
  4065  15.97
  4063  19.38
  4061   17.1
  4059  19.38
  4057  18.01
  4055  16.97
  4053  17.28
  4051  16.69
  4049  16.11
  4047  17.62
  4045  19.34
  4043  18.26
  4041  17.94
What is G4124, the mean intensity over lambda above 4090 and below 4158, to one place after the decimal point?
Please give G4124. 16.4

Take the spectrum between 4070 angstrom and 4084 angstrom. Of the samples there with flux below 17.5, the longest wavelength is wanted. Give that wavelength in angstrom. 4083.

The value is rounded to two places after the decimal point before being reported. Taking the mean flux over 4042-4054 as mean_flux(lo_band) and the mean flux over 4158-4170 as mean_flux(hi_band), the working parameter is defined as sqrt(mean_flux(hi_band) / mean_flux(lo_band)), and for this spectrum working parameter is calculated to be 0.95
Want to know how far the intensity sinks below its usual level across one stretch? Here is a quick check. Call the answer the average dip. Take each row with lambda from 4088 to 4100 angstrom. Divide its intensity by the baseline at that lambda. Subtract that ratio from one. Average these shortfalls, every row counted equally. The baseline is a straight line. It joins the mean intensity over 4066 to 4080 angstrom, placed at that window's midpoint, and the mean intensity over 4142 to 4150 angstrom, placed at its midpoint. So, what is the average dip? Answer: 0.15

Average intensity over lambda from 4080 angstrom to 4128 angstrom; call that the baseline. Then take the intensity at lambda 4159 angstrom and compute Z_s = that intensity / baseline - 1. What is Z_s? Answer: 0.04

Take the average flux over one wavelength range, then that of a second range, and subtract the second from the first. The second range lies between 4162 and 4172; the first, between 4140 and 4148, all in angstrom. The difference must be 1.8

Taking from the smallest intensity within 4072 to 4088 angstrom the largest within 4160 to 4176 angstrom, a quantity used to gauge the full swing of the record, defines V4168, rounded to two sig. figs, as -1.7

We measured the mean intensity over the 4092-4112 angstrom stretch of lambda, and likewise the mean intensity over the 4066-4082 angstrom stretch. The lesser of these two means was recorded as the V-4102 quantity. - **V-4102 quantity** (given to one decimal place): 14.5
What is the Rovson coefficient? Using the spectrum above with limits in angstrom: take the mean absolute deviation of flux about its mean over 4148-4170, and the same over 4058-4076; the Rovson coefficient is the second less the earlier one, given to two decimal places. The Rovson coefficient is 0.51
